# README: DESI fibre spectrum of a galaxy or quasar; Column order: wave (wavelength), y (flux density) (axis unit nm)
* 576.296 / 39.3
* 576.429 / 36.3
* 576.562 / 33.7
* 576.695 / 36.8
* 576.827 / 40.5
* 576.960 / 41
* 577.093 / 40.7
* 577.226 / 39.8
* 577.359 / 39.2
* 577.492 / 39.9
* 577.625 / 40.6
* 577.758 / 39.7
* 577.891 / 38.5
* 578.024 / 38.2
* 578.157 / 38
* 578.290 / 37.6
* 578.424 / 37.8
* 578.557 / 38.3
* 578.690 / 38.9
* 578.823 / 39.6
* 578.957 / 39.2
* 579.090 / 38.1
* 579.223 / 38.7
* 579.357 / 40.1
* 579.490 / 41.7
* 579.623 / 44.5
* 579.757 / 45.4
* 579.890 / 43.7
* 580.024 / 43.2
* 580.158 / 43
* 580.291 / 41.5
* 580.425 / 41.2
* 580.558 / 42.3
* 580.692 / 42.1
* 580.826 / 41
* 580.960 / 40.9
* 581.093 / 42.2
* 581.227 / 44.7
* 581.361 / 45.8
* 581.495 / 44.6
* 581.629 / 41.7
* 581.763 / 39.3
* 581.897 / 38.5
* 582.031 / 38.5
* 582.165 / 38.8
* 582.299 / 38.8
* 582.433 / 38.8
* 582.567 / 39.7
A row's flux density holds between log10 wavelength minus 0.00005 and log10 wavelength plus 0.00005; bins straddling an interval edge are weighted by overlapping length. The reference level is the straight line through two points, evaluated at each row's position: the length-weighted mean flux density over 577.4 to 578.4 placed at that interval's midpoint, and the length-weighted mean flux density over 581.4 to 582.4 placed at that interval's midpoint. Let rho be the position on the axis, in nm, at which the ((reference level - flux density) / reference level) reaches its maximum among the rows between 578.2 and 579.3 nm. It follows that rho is 578.290 nm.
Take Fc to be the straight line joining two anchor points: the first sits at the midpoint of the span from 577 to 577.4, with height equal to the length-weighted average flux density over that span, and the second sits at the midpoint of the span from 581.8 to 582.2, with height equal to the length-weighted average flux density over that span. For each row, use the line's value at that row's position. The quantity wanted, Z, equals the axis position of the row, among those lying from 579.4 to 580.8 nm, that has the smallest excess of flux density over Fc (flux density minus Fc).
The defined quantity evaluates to 580.425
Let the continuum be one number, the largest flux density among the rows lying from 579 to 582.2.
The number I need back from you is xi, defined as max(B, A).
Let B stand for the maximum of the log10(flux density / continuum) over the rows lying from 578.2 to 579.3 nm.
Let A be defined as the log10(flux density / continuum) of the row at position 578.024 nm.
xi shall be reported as -0.06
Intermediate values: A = -0.079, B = -0.063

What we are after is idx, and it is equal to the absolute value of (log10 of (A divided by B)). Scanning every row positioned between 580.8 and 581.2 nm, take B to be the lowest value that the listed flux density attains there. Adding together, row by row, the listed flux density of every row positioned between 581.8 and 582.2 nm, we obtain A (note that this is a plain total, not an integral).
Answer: 0.45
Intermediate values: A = 116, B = 40.9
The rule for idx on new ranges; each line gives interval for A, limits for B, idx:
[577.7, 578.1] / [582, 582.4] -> 0.48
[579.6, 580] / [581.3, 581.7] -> 0.51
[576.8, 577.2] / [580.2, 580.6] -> 0.47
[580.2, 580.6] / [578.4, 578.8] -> 0.52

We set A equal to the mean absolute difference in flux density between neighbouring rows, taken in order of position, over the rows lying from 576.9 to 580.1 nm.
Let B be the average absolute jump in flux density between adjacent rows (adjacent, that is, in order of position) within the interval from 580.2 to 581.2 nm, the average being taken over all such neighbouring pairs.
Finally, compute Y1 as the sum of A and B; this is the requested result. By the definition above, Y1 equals 1.52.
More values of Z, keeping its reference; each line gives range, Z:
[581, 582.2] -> 581.897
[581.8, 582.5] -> 581.897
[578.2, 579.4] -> 578.290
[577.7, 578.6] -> 578.290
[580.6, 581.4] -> 580.960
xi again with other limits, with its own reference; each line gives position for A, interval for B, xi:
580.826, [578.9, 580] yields 0.00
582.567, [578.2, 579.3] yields -0.06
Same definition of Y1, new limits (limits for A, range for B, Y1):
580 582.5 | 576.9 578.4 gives 1.56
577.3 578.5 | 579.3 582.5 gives 1.64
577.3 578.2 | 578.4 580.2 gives 1.67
